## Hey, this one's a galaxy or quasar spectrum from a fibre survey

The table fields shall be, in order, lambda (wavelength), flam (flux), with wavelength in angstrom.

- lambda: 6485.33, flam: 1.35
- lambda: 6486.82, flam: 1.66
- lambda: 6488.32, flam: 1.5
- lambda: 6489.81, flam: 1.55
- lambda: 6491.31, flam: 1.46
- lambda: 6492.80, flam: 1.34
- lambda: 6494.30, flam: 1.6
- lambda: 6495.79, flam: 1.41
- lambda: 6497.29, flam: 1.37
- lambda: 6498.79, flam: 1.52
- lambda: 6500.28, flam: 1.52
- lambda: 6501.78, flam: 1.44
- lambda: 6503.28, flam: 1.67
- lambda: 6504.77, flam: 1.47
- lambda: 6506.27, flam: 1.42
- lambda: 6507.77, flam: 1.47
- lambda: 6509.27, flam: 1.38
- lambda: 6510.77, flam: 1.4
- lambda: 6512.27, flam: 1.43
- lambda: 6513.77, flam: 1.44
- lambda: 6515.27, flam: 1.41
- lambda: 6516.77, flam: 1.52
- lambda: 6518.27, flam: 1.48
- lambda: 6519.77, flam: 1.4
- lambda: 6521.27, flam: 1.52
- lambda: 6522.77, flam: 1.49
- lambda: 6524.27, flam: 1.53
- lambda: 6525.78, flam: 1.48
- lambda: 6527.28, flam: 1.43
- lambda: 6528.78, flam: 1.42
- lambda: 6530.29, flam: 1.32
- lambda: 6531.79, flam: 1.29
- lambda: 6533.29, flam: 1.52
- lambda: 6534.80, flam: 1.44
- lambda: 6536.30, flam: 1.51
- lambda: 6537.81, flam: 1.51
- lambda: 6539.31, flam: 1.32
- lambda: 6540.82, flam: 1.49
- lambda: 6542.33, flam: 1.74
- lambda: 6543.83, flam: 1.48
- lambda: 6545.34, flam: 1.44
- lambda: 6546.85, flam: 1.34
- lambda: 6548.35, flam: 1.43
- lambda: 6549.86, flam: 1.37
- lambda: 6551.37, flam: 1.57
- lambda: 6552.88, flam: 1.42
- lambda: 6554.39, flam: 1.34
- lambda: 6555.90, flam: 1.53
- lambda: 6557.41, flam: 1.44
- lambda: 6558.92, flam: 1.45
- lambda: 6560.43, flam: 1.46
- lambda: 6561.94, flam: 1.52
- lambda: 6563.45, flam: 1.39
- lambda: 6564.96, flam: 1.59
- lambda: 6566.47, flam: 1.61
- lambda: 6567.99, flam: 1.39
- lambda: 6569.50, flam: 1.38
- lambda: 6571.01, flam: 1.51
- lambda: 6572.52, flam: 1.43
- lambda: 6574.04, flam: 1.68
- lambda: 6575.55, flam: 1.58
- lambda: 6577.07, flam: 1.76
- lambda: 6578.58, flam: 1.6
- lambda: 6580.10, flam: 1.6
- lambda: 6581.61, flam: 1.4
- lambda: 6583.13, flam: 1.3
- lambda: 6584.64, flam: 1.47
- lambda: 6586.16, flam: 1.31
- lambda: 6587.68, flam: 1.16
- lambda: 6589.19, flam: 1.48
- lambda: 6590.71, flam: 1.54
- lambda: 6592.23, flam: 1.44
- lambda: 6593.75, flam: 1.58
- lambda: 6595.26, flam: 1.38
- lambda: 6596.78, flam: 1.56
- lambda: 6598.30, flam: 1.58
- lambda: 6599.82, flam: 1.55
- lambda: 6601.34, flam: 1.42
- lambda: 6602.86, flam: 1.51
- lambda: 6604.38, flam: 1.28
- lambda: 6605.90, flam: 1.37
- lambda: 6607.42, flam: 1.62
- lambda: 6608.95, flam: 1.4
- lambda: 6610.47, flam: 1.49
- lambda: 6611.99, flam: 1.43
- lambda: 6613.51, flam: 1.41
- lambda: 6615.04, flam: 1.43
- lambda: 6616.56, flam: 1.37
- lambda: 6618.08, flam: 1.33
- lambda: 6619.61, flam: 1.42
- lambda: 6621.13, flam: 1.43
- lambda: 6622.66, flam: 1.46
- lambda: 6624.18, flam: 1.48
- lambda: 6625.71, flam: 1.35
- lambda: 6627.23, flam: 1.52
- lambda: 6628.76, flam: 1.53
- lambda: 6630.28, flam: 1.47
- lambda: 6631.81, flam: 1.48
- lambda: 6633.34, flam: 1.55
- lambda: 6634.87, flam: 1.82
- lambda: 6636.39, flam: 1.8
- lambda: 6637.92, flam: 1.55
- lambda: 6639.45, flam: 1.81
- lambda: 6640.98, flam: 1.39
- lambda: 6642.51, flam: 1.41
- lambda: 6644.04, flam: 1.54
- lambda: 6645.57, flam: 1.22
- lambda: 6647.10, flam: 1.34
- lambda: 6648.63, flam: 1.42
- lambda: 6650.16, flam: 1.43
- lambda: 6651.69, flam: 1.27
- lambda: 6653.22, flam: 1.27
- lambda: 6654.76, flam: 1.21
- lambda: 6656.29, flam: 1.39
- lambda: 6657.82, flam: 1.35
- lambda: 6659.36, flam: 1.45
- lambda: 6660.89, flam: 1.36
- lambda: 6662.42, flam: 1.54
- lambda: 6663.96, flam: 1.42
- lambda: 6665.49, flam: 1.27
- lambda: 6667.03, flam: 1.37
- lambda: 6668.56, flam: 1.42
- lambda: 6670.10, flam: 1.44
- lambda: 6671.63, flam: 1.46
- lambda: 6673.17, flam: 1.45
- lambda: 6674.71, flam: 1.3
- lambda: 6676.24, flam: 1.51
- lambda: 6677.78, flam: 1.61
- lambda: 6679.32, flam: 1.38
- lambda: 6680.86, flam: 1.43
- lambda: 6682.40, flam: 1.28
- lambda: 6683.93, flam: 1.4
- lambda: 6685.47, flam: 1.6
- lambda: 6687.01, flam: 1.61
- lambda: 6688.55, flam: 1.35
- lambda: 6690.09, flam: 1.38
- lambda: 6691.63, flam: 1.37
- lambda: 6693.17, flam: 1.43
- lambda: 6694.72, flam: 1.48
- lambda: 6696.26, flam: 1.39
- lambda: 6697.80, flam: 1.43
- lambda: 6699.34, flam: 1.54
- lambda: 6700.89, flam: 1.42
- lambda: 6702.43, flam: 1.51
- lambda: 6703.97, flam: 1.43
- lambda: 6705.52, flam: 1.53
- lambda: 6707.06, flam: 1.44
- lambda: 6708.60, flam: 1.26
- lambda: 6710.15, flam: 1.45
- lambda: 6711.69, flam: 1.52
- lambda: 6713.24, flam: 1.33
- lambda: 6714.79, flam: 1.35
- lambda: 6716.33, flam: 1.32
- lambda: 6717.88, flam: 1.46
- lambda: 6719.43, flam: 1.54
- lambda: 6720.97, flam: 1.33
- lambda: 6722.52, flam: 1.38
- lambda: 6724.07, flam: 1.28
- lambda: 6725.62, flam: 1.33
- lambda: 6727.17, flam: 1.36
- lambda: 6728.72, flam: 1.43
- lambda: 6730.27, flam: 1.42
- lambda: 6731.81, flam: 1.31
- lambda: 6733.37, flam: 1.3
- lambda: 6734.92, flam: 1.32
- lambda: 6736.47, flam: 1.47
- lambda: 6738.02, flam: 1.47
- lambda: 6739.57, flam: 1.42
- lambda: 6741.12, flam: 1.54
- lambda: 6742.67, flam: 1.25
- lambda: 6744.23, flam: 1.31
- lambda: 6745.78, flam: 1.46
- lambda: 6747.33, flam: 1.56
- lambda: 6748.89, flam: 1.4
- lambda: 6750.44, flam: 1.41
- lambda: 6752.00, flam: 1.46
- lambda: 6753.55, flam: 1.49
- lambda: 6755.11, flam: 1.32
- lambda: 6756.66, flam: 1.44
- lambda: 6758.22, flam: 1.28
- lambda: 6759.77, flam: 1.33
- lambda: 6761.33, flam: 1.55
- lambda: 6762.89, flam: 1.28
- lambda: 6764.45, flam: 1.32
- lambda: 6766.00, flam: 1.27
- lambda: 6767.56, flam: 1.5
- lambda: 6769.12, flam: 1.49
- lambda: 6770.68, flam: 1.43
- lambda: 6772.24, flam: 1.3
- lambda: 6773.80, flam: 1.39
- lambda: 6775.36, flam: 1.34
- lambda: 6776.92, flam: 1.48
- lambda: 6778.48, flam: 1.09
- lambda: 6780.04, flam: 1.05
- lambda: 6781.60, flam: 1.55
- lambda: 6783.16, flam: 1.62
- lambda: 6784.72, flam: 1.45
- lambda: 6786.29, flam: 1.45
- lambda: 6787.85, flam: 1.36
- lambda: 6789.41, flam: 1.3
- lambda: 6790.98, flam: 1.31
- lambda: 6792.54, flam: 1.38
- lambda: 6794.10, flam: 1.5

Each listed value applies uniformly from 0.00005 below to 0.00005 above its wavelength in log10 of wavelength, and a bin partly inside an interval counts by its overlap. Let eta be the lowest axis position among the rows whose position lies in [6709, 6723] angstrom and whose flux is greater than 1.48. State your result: 6711.69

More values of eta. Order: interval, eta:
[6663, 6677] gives 6676.24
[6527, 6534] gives 6533.29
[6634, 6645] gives 6634.87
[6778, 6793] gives 6781.60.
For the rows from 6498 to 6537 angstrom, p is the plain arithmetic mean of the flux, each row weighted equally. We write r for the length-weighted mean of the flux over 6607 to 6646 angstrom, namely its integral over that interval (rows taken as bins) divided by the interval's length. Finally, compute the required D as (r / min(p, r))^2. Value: 1.04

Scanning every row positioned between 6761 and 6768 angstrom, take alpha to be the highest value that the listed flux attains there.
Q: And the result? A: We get 1.55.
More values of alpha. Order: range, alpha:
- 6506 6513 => 1.47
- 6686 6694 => 1.61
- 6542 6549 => 1.74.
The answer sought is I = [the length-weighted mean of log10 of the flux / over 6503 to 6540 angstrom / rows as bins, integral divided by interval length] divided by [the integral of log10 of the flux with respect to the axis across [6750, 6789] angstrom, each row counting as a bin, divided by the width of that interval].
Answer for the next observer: 1.15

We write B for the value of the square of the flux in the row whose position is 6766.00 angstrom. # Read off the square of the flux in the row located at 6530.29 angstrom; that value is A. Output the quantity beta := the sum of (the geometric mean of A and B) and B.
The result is 3.3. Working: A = 1.7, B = 1.6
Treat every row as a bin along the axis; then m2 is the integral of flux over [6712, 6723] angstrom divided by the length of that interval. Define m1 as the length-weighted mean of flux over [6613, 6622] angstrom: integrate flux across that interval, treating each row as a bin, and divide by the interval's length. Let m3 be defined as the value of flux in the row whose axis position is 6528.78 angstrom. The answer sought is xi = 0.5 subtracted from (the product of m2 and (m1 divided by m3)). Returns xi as 0.87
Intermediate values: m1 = 1.40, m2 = 1.39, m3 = 1.42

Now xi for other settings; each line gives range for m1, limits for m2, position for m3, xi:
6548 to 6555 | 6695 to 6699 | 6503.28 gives 0.73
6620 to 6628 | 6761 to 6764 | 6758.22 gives 1.06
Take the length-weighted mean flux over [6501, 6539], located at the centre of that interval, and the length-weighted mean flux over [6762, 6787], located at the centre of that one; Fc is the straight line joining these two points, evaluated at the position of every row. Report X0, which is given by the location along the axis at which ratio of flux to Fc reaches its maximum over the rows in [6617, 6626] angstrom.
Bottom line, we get 6624.18 angstrom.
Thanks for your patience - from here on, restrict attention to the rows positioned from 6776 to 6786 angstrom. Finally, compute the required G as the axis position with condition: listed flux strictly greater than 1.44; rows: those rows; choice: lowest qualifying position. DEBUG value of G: 6776.92 angstrom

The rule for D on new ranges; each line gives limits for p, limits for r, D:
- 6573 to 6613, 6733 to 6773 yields 1.00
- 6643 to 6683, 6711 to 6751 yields 1.01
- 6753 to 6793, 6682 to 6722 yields 1.08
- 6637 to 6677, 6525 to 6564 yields 1.06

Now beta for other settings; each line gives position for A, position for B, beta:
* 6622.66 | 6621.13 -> 4.1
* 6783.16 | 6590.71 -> 4.9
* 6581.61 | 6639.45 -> 5.8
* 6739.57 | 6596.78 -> 4.6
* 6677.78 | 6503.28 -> 5.5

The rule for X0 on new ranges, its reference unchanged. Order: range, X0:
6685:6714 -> 6687.01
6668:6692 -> 6687.01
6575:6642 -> 6634.87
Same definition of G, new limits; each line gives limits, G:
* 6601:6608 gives 6602.86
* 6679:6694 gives 6685.47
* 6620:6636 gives 6622.66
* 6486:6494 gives 6486.82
